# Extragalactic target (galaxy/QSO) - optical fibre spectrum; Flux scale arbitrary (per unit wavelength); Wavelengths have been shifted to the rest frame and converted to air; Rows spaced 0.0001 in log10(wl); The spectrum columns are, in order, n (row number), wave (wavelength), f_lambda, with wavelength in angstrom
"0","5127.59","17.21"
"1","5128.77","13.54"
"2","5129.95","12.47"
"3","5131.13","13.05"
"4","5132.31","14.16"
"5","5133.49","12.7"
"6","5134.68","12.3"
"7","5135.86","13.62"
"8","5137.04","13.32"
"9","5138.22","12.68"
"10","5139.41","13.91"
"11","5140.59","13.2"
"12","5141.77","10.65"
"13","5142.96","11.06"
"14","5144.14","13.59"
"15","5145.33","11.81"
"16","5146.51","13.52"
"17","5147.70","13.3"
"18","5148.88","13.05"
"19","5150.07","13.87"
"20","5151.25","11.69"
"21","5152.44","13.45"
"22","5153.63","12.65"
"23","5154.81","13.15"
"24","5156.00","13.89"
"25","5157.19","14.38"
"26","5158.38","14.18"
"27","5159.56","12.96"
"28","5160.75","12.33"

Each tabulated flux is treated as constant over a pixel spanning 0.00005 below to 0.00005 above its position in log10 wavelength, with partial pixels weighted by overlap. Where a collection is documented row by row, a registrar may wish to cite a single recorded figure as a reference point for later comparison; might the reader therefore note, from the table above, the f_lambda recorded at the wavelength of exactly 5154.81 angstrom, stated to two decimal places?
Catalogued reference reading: 13.15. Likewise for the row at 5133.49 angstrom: 12.70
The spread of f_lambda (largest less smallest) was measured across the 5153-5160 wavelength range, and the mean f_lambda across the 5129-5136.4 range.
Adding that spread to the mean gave 14.8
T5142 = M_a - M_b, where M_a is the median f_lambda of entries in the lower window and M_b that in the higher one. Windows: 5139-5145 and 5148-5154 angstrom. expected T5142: 0.15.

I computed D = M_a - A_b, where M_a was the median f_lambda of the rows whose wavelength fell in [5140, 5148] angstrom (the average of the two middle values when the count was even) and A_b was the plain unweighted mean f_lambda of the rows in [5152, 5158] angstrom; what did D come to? -0.3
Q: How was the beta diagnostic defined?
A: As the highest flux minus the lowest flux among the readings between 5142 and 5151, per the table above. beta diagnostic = 2.8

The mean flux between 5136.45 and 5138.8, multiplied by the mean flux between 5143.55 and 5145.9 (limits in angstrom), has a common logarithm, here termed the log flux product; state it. 2.218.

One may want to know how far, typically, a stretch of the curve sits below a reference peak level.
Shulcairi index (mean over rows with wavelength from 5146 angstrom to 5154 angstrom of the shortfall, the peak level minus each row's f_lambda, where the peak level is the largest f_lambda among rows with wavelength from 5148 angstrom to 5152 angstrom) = 0.79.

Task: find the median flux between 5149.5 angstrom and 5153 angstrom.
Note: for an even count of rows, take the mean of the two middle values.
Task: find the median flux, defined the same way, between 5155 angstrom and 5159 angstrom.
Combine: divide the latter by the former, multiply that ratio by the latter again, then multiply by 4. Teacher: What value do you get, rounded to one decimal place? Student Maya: 59.8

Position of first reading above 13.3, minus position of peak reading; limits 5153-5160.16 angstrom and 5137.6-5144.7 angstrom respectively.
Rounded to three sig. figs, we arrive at 16.6 angstrom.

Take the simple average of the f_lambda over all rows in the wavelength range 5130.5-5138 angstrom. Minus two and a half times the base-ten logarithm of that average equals -2.80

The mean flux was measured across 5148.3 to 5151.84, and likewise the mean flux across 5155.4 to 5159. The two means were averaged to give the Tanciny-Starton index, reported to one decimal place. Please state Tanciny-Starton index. 13.5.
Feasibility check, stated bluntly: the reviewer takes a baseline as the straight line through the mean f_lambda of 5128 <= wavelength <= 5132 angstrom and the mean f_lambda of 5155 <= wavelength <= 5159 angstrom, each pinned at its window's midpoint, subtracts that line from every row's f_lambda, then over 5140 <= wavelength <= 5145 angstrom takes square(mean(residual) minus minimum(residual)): 2.1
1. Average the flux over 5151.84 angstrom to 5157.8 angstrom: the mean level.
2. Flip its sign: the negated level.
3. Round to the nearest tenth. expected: -13.5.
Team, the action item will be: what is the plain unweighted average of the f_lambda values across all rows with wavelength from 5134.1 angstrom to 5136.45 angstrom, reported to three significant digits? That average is 13.0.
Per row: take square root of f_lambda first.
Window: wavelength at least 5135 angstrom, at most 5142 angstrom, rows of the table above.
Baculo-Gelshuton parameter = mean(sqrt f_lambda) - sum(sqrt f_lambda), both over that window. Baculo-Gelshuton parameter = -18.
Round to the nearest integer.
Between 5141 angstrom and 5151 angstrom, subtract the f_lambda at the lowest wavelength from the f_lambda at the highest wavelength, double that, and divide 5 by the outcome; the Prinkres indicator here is 1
